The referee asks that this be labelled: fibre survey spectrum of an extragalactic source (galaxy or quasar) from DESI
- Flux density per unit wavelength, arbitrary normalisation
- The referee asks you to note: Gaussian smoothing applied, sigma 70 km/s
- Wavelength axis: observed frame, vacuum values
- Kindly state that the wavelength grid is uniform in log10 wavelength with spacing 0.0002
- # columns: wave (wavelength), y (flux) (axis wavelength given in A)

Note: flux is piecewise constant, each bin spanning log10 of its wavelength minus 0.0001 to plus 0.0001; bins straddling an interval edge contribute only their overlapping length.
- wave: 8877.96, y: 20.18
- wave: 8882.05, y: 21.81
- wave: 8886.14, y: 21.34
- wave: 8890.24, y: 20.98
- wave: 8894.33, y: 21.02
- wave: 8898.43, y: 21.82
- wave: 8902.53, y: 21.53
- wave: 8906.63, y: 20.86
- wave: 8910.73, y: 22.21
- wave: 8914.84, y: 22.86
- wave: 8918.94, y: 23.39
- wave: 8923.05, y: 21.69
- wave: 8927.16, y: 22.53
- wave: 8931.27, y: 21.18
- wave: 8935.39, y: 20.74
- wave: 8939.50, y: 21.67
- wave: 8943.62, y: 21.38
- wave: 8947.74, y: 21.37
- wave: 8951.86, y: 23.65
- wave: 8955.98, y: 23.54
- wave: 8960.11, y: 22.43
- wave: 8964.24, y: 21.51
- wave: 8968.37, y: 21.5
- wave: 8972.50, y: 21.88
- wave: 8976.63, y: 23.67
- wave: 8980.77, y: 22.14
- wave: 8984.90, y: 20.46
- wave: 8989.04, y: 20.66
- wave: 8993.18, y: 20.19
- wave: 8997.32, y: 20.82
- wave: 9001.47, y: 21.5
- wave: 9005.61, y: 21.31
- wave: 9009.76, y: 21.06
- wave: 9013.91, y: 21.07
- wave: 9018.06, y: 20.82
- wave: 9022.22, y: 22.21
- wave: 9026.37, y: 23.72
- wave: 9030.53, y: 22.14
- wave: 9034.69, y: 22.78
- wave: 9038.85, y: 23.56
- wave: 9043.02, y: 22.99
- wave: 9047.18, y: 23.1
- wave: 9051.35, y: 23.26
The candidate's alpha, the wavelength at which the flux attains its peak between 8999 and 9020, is 9001.47 A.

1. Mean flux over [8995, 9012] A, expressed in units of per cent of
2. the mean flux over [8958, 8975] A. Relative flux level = 97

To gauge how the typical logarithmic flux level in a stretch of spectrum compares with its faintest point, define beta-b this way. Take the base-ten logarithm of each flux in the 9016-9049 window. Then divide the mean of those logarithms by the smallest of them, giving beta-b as 1.028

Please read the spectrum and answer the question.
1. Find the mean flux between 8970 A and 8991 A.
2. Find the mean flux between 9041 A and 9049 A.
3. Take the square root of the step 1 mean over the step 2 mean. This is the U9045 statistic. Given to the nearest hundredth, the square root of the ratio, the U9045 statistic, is 0.97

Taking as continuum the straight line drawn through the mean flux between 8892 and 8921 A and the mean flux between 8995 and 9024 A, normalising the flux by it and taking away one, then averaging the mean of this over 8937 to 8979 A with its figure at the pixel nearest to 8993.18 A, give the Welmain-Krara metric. -0.012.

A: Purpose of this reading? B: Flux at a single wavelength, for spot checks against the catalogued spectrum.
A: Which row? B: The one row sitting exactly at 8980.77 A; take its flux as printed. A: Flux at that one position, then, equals 22.14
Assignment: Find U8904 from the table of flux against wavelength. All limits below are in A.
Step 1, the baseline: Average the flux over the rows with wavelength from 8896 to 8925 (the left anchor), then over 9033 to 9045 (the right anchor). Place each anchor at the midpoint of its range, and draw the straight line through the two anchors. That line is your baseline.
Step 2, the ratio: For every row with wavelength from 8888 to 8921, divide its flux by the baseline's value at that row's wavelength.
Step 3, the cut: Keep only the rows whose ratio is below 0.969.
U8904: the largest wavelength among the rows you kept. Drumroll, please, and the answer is 8906.63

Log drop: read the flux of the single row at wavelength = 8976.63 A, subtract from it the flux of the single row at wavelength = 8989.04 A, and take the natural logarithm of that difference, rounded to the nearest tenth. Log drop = 1.1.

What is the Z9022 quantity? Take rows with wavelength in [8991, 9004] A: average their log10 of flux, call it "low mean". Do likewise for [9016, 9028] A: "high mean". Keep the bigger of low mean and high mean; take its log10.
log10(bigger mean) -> 0.129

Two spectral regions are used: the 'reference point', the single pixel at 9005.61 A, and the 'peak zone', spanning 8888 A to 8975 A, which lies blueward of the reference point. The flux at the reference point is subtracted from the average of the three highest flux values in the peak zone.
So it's 2.22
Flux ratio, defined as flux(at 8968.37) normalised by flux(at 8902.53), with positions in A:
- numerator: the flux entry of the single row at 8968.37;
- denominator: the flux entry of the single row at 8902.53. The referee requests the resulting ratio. 1.00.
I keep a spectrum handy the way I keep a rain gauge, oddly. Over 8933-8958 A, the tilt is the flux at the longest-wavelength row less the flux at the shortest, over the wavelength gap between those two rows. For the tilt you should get 0.14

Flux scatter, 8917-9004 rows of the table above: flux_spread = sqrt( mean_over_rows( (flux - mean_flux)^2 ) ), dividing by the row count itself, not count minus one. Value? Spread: 1.03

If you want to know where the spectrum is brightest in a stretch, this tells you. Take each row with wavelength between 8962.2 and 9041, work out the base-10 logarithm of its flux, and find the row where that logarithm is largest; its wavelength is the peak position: 9026.37 A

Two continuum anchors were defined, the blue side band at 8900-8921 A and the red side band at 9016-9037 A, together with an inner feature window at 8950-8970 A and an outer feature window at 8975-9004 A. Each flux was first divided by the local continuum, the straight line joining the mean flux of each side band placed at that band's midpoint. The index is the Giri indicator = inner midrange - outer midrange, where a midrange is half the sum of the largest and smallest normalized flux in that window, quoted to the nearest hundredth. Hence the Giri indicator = 0.03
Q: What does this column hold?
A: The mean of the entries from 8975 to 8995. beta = 21.4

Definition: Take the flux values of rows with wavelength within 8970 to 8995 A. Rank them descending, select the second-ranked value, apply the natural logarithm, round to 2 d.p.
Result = 3.10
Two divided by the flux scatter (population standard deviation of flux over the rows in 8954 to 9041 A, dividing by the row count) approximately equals 1.86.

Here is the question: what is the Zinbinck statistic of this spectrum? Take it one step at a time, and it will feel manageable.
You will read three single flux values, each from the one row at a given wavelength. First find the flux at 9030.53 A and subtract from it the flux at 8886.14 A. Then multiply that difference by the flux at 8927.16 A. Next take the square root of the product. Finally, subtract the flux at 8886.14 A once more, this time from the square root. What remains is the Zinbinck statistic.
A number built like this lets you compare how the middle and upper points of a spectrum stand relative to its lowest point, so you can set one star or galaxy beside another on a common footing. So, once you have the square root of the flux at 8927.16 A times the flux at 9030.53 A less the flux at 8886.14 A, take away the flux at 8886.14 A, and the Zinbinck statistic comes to -17.1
